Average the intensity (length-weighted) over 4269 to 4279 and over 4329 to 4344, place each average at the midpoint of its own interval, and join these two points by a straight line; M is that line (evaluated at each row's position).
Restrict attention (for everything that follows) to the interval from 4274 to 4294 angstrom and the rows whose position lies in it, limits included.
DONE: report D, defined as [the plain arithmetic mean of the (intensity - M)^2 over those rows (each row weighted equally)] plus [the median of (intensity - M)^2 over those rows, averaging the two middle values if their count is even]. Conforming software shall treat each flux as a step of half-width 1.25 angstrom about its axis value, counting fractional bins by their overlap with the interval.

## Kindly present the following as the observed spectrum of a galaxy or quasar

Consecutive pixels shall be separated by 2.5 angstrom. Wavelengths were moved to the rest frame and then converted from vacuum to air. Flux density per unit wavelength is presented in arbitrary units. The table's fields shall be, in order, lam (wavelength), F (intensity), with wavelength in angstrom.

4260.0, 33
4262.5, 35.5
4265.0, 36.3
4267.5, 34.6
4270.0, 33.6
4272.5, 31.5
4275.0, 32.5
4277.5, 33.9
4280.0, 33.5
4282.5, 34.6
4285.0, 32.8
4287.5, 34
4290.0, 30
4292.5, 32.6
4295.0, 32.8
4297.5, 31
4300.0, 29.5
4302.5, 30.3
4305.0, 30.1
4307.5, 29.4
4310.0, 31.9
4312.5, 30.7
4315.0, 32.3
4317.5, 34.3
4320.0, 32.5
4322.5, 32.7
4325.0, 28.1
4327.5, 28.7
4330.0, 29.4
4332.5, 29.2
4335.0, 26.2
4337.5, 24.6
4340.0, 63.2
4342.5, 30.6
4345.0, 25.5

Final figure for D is 2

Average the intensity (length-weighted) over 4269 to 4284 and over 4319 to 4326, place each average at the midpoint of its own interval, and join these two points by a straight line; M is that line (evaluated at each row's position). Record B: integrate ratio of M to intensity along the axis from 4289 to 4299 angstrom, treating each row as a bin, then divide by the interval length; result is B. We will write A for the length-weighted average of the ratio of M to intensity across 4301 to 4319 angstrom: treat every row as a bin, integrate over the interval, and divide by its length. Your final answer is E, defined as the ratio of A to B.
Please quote 0.99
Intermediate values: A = 1.02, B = 1.03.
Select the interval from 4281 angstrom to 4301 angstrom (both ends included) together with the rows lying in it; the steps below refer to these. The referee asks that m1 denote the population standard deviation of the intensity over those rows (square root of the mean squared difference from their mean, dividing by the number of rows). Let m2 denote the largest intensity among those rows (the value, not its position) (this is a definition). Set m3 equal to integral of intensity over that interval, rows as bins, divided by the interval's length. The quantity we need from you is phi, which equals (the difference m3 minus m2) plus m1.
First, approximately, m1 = 1.71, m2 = 34.6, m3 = 32.2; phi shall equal -0.68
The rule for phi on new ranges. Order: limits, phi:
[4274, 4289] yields -0.37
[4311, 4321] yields -0.59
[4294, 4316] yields -0.80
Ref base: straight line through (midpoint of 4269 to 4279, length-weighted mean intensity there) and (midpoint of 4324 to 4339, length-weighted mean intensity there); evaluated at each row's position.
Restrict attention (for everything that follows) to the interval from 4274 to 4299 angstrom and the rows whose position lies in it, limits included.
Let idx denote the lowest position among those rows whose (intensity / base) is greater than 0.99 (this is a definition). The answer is 4275.0 angstrom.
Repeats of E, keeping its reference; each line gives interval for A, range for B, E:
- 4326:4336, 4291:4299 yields 1.07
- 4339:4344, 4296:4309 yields 0.72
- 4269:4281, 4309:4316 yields 1.01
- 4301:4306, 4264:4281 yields 1.07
